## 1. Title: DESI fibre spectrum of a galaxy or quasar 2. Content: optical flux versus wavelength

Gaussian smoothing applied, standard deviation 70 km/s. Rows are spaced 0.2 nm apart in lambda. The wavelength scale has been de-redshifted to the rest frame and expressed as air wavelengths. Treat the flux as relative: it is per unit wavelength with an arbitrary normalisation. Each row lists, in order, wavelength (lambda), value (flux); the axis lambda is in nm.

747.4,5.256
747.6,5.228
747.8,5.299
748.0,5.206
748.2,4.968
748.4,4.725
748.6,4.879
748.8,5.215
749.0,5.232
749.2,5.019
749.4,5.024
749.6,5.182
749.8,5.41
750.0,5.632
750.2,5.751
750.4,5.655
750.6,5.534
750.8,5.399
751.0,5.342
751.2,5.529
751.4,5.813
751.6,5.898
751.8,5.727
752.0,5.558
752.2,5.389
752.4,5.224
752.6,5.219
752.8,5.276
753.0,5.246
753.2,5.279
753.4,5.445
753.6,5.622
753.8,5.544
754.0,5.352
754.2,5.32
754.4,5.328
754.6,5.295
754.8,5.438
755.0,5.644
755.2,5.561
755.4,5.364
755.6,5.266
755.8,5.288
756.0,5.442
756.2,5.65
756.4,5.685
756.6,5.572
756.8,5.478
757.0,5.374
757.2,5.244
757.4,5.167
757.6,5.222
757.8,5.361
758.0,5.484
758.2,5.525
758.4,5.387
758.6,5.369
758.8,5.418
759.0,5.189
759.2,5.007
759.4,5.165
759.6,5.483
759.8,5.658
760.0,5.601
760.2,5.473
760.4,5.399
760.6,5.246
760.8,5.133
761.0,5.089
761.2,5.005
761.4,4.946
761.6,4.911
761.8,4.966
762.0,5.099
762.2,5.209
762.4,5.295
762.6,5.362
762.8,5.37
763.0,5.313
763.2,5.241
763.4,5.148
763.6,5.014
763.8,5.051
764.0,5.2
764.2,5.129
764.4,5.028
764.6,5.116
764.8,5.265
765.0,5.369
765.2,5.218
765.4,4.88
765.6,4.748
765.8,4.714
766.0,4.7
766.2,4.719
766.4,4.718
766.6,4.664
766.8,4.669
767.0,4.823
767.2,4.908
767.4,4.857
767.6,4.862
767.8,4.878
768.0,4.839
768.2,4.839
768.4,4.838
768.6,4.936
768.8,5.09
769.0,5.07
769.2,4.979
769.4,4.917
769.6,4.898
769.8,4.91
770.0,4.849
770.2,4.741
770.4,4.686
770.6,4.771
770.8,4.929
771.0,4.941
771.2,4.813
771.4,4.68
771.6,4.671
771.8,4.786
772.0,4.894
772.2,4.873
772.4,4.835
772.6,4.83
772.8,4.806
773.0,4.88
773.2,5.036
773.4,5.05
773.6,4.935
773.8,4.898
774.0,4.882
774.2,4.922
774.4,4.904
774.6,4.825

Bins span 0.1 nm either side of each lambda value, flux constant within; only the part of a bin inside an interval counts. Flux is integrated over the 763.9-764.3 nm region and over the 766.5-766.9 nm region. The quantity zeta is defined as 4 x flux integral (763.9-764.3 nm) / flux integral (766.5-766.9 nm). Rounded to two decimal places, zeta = 4.43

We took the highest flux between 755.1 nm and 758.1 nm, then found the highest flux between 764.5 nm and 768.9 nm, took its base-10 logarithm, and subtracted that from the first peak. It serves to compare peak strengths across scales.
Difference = 4.96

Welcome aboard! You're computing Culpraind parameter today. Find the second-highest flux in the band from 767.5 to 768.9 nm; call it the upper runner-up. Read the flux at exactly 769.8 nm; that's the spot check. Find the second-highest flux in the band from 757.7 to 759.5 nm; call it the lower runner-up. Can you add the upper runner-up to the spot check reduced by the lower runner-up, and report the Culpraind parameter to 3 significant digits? 4.36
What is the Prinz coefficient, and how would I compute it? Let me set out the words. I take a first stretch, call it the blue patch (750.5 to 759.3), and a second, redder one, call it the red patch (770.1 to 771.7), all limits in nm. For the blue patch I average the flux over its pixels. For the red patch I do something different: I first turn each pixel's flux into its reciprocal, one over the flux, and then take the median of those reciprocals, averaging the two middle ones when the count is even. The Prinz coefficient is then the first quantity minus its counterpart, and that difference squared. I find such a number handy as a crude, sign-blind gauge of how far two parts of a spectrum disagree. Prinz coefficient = 27.1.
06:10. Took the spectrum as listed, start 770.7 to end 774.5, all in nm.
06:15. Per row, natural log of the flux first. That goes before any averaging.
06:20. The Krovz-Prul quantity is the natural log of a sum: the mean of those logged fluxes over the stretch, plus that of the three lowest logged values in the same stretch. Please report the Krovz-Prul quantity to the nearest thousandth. 1.142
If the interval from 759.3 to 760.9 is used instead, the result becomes 1.203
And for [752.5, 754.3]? 1.205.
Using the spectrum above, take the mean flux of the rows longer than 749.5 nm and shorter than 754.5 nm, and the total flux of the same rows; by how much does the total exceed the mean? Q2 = 131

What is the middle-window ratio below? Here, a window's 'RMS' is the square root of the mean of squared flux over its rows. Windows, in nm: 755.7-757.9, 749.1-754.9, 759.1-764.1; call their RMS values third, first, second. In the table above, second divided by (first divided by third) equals 5.20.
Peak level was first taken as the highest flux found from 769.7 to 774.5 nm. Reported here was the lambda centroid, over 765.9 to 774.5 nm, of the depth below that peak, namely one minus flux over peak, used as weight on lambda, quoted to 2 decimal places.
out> 769.77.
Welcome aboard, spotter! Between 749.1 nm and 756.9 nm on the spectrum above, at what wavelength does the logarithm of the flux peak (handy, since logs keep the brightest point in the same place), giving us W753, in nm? 751.6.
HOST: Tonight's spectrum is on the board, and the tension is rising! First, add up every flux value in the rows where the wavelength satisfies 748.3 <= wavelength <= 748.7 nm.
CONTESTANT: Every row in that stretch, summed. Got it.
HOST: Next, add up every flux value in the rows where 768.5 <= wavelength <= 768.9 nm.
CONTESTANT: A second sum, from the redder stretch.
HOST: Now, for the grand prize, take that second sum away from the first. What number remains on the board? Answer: -0.4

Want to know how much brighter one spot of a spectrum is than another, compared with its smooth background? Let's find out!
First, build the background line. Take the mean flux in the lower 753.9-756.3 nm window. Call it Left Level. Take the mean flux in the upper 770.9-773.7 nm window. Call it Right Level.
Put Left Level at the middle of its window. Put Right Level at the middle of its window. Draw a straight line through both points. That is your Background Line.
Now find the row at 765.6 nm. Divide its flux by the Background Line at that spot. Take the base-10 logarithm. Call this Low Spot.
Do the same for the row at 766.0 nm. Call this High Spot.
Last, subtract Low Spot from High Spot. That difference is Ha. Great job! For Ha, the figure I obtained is -0.003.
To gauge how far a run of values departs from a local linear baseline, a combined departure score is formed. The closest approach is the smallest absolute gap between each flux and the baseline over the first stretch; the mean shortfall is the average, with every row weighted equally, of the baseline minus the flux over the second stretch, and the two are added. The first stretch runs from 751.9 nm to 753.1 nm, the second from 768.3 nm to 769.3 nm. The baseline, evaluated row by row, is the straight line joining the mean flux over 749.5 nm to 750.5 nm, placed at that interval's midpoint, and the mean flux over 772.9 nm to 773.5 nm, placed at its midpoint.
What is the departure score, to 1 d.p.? 0.2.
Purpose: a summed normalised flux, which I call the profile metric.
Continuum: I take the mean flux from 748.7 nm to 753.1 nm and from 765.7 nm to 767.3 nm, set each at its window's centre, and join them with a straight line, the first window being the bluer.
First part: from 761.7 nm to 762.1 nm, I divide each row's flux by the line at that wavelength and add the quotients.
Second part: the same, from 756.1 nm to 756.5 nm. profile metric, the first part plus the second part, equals 4.22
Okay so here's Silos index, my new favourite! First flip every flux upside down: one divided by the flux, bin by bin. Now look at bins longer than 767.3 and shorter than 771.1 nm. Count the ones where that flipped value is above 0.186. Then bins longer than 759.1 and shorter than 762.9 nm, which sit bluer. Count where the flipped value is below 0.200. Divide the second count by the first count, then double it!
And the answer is 1.68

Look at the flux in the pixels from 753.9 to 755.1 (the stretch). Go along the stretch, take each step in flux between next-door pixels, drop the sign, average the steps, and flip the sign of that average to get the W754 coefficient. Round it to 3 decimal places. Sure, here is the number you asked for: -0.084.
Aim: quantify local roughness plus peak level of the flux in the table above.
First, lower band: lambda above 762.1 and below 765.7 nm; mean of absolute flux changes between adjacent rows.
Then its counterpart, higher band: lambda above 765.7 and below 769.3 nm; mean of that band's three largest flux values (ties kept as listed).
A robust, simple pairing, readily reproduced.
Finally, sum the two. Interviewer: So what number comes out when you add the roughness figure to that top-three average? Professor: 5.15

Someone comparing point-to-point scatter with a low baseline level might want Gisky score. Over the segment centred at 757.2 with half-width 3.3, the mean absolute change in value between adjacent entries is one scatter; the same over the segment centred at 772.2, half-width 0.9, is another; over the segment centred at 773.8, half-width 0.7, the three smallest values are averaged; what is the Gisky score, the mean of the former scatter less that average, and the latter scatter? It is -2.37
